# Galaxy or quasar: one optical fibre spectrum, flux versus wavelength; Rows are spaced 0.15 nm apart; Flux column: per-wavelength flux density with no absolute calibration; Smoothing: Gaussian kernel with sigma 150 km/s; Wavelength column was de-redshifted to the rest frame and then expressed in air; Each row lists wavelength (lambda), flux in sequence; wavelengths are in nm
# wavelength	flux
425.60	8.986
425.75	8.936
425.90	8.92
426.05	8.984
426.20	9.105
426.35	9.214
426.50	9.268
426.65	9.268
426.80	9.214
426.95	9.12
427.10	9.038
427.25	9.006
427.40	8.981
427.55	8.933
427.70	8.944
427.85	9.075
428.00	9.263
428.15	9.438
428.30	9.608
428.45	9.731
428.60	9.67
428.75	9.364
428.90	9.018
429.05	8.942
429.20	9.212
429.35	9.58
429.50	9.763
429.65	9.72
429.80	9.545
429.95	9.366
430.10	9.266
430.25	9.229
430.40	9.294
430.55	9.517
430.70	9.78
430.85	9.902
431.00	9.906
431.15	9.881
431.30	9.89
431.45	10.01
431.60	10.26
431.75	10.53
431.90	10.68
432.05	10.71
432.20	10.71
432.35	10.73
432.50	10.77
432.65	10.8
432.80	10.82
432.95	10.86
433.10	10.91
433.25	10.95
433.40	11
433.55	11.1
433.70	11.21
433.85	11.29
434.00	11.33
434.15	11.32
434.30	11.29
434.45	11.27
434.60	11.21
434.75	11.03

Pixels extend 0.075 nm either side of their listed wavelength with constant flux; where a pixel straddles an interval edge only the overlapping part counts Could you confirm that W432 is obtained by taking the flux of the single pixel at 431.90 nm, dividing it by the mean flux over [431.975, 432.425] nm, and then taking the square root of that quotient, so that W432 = 1.00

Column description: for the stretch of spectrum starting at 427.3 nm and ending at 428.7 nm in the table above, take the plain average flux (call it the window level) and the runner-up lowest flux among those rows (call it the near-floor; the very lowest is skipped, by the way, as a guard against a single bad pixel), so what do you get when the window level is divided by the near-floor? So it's 1.039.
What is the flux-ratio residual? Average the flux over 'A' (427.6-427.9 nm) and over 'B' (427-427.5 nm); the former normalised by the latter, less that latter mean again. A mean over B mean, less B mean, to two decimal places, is -8.01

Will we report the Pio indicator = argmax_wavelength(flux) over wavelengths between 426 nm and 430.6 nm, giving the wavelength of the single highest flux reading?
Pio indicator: 429.50 nm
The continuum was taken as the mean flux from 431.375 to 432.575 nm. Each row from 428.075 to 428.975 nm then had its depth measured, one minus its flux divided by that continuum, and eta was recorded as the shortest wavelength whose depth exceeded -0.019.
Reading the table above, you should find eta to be 428.15 nm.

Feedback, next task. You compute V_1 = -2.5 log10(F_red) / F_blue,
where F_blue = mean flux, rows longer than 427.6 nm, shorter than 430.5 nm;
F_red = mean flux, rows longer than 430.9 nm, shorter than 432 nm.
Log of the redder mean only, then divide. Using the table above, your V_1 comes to -0.269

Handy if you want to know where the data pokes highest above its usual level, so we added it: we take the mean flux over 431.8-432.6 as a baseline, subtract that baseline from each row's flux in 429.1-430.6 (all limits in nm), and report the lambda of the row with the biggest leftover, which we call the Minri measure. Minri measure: 429.50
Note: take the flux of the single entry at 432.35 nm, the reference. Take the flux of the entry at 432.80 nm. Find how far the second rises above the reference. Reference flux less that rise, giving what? 10.6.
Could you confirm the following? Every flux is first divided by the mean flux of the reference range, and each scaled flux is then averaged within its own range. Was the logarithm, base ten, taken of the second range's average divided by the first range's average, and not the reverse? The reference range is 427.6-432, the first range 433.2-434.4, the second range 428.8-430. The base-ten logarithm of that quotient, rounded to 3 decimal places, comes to -0.076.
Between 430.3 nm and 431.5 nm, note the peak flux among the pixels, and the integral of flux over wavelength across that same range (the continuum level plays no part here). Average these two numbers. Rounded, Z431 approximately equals 10.9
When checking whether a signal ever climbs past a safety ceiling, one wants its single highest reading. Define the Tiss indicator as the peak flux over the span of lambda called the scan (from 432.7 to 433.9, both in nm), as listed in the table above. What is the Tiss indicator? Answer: 11.29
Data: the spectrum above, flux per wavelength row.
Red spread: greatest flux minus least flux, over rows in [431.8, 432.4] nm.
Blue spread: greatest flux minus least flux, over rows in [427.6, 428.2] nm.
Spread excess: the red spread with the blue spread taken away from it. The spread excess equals -0.4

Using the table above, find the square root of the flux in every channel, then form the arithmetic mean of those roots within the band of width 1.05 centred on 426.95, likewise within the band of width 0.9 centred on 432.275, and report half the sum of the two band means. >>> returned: 3.15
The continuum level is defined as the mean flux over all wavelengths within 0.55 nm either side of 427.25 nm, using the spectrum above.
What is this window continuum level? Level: 9.0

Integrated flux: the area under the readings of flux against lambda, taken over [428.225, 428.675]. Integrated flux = 4.4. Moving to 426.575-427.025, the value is 4.1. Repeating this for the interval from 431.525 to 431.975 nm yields 4.7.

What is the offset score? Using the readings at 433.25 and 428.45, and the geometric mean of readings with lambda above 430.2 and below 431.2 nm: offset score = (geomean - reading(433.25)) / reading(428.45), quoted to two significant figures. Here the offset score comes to -0.13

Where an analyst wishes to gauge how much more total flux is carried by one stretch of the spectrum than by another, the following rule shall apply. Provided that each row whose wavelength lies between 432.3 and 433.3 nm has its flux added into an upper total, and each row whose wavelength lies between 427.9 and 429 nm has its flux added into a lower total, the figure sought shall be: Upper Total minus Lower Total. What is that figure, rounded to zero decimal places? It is 10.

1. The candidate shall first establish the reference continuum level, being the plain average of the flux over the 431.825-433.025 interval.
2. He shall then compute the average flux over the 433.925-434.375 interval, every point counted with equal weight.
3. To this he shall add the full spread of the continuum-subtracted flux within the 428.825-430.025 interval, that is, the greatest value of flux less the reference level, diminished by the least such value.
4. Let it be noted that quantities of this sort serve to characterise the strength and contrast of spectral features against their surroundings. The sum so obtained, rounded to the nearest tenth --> 12.1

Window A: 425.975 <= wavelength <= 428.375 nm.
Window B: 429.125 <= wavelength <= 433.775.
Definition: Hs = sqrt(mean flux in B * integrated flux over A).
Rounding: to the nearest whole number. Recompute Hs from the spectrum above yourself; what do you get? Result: 15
